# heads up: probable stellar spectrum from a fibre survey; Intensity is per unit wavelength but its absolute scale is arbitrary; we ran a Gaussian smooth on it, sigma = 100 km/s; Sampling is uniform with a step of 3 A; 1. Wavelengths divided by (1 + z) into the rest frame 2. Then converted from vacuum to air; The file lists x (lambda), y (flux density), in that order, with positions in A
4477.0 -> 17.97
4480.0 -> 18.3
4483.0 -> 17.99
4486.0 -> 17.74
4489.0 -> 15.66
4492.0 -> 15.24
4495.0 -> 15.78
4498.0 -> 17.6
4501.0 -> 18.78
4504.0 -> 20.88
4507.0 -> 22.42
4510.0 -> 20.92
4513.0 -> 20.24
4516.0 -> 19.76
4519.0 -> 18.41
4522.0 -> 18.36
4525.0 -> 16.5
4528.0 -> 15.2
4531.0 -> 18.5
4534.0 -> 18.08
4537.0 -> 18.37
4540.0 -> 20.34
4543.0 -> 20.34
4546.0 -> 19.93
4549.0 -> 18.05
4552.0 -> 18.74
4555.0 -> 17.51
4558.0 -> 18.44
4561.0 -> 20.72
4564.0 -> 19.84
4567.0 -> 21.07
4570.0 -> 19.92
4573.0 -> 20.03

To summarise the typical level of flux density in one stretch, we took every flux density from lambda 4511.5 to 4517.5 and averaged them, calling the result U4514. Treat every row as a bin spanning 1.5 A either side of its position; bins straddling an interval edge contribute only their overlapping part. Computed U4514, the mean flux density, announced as 20.0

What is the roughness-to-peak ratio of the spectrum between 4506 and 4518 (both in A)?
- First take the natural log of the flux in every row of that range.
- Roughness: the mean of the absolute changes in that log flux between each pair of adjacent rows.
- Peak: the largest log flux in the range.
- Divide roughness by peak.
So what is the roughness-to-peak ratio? 0.0135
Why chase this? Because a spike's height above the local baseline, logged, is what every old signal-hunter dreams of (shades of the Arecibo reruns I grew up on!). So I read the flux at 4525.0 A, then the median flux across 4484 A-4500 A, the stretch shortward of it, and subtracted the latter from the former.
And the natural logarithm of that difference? -0.3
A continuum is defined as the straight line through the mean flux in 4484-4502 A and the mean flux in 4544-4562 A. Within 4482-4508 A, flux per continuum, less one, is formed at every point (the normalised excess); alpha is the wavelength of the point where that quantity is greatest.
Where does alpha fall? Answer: 4507.0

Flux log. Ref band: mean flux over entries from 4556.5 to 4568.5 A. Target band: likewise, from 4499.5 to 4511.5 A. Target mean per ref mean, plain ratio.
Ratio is 1.04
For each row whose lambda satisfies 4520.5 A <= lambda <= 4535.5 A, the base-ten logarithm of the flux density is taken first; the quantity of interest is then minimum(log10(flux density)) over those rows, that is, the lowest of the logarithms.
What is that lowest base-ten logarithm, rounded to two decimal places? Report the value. 1.18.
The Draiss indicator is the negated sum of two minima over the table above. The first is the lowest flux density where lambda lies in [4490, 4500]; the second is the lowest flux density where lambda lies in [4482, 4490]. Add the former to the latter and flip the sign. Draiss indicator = -30.9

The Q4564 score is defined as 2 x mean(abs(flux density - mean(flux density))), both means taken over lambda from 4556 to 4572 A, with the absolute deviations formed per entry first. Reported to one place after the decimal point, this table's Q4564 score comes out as 1.4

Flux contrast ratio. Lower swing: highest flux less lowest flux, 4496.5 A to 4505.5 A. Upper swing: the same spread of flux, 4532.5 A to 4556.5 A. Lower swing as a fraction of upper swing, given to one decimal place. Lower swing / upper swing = 1.2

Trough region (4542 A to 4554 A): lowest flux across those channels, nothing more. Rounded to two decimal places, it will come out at 18.05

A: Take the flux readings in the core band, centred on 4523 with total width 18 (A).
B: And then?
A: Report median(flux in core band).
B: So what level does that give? 18.4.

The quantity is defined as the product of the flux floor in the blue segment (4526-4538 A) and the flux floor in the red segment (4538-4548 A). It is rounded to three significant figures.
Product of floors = 303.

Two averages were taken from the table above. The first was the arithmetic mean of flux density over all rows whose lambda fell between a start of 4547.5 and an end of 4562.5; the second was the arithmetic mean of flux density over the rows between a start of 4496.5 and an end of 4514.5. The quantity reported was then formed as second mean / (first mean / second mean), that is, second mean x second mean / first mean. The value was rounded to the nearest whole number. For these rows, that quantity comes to 22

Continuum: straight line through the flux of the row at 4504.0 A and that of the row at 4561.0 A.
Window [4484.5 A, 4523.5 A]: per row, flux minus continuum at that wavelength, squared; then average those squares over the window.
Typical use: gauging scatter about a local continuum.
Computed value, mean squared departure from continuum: 10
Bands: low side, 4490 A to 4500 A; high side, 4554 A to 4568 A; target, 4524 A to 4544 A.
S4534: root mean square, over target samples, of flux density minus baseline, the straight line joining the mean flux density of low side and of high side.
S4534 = 1.48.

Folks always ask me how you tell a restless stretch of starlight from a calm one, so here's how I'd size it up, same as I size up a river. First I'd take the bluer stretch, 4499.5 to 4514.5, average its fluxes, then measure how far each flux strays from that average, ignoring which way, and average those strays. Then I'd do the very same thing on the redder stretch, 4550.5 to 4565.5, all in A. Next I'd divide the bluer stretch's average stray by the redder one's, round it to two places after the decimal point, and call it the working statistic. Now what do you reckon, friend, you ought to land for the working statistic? 0.93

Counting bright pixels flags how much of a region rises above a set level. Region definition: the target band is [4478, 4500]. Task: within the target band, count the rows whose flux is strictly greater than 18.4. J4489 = 0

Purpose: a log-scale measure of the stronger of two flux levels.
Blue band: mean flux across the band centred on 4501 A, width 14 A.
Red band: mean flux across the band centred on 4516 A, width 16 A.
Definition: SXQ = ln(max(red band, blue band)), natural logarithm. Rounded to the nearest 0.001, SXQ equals 2.972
